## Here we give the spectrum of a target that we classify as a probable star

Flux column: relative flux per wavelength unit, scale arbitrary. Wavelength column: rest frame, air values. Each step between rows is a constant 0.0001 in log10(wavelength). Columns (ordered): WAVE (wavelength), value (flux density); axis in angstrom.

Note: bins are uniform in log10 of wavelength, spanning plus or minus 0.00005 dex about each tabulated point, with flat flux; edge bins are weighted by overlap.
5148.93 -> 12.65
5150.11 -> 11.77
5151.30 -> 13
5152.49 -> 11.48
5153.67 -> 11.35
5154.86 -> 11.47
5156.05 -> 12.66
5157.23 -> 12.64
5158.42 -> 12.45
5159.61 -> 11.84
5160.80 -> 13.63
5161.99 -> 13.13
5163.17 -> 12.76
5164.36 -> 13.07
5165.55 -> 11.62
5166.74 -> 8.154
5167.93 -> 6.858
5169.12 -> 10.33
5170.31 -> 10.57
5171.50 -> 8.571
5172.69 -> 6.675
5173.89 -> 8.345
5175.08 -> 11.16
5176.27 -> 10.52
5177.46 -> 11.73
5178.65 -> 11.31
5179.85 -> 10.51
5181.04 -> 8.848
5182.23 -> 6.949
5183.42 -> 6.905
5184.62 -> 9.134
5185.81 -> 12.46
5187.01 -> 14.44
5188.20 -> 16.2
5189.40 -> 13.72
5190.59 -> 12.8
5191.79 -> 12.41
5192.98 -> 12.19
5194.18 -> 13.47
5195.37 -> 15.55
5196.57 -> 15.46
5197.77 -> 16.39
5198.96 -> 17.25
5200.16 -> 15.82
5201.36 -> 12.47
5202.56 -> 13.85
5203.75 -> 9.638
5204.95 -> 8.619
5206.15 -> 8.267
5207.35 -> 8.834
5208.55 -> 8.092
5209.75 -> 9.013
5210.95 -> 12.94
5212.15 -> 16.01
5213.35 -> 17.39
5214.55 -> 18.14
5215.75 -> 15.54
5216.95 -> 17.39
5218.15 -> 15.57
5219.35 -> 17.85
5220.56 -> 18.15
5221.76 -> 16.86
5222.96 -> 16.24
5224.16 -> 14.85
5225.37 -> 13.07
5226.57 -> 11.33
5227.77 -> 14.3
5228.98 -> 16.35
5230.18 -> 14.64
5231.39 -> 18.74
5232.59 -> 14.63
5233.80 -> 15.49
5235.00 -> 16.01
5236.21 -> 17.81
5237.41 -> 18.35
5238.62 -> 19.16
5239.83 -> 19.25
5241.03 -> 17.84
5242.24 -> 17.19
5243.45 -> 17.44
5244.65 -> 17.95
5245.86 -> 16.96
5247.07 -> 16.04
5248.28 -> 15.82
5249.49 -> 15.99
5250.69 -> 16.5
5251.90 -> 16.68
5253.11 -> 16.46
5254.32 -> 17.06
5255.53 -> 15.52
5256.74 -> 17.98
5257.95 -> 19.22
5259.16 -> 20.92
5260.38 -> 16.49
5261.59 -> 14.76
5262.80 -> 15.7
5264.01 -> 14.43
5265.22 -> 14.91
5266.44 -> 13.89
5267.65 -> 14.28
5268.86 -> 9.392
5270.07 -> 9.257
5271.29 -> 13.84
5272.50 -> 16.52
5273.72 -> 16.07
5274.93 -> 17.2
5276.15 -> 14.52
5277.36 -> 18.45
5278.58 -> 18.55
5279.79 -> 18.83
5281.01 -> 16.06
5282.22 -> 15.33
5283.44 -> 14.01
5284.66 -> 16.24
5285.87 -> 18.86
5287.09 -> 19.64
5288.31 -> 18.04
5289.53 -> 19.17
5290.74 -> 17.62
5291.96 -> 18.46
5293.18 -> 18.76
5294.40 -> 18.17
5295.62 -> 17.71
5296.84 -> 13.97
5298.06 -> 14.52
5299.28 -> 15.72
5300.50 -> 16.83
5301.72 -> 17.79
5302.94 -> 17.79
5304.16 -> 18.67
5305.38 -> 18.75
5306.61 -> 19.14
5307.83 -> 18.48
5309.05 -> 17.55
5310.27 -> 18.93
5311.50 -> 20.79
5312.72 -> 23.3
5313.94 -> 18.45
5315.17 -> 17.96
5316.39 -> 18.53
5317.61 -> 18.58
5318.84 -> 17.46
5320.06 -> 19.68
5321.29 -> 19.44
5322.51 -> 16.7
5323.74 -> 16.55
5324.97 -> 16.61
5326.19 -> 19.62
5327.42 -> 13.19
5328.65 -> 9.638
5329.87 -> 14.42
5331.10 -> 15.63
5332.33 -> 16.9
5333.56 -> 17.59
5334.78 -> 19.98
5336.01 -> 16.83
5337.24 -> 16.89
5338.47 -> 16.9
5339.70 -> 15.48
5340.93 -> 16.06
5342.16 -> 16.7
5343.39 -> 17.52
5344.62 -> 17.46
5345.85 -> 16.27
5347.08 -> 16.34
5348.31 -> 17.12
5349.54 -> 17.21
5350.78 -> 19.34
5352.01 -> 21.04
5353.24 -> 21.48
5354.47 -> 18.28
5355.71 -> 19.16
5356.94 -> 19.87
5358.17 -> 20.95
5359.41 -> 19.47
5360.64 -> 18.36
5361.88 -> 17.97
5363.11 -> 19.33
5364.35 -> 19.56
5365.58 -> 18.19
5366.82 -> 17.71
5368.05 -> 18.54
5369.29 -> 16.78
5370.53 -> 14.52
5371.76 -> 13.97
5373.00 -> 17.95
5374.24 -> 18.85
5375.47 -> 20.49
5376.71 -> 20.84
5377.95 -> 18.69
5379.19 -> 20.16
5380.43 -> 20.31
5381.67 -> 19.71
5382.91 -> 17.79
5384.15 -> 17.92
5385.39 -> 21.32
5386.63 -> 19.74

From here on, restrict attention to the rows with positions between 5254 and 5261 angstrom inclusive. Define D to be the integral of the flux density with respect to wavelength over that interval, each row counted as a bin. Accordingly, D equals 125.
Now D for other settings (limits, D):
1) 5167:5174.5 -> 64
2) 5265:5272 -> 88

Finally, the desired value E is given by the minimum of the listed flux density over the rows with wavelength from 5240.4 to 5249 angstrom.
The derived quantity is 15.82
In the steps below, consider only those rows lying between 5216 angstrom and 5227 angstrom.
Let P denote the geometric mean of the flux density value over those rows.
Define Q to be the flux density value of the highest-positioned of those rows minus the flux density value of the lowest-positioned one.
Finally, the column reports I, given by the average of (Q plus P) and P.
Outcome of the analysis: 13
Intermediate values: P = 15.5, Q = -6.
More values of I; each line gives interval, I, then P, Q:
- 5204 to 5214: 15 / 10.6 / 9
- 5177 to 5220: 15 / 12.4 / 6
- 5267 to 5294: 18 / 16.0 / 4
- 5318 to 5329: 12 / 16.2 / -8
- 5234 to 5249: 17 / 17.5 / 0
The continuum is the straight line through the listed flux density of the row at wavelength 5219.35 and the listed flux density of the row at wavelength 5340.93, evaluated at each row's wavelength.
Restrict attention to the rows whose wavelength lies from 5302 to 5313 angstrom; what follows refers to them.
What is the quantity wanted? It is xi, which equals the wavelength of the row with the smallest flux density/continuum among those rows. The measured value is 5309.05 angstrom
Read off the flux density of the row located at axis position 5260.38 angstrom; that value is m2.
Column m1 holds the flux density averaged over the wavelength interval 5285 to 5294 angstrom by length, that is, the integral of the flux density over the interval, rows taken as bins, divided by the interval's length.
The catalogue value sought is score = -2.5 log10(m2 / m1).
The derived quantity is 0.13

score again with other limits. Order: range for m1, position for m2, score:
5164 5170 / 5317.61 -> -0.68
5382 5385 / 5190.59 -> 0.39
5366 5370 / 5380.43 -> -0.16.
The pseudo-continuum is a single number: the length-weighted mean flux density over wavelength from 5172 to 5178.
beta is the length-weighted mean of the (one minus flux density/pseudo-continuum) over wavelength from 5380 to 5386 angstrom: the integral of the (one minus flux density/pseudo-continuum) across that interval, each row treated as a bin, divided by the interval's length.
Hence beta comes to -1.0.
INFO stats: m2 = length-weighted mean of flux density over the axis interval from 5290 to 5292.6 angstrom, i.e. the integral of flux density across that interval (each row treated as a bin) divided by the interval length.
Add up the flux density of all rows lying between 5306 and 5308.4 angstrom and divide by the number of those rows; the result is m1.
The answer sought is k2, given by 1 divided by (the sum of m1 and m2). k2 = 0.027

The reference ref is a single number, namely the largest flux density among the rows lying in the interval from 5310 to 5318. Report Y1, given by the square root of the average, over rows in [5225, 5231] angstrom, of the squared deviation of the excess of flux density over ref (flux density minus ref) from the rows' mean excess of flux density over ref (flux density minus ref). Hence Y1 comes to 1.67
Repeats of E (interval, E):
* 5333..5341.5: 15.48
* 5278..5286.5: 14.01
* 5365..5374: 13.97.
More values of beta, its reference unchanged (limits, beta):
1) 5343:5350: -0.8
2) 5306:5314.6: -1.0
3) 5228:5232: -0.7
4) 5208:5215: -0.4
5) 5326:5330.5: -0.4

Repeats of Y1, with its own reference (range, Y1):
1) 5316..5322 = 0.79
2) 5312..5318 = 1.98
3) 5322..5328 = 2.04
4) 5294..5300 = 1.67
